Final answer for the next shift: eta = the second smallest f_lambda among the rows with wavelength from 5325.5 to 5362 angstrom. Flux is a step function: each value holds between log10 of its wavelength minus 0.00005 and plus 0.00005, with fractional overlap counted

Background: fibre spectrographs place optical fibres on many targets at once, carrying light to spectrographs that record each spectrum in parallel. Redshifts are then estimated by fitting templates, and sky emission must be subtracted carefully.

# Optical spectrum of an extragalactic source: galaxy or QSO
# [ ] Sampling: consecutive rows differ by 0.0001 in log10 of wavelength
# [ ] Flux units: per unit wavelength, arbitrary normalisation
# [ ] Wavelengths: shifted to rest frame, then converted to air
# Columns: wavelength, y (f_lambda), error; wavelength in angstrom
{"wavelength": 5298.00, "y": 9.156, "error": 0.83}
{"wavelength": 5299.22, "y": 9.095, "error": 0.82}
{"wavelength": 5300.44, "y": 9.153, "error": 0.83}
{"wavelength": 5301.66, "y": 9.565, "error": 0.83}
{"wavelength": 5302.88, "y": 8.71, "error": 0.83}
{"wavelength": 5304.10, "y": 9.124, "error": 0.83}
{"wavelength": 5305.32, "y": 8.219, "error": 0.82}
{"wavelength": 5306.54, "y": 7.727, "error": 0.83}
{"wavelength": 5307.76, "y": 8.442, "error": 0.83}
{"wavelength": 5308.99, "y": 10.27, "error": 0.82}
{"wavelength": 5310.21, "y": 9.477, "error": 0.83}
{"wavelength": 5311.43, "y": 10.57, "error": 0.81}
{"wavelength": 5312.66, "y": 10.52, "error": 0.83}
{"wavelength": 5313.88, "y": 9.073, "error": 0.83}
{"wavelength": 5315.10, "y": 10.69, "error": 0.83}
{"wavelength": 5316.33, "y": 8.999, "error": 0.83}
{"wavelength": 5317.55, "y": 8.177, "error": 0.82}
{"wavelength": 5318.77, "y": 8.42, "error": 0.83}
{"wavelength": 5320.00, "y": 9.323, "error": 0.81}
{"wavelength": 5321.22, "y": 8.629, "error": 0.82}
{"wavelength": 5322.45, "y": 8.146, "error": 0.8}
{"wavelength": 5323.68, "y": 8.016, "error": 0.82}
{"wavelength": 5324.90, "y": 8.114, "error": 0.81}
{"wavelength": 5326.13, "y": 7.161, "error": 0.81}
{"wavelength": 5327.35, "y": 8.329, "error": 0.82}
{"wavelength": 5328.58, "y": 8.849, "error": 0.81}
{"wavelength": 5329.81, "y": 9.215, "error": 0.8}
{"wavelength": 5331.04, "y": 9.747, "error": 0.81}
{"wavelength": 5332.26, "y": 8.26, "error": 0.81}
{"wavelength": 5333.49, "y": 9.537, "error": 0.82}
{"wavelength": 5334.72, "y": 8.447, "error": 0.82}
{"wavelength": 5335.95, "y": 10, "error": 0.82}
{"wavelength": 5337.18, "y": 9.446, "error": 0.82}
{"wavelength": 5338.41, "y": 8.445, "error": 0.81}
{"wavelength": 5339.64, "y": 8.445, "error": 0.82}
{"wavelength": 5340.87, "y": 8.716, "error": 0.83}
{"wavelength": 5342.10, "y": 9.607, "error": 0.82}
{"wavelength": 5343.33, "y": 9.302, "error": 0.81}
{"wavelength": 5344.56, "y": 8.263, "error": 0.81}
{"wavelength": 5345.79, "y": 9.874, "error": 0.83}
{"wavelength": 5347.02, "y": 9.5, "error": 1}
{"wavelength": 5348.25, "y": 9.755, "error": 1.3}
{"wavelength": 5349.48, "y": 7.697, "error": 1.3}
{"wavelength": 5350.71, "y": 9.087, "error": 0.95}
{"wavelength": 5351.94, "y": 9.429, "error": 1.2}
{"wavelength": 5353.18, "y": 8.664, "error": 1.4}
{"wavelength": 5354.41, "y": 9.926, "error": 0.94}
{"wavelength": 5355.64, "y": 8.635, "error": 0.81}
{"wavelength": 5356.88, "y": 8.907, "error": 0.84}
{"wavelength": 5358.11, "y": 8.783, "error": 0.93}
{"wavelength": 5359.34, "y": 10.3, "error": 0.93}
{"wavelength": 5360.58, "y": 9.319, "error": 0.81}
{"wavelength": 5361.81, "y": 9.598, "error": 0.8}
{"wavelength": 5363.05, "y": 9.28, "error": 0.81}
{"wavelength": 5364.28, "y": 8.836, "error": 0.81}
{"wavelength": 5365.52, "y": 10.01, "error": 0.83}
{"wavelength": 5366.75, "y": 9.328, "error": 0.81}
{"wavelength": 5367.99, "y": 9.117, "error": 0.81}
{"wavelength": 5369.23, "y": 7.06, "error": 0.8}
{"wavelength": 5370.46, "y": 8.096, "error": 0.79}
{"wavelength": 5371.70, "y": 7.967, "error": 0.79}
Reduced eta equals 7.697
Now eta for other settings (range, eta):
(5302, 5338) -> 7.727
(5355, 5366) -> 8.783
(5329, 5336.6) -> 8.447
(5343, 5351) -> 8.263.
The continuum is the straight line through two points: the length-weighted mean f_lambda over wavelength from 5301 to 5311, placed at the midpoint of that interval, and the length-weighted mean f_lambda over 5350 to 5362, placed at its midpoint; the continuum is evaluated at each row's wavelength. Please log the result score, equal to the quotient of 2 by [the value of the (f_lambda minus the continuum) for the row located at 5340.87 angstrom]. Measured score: -4.5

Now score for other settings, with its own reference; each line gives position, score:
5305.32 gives -2.6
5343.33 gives 15.7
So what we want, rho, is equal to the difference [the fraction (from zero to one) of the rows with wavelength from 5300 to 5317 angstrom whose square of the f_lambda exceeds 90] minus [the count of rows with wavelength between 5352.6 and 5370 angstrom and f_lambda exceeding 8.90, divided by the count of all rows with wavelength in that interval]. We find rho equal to -0.3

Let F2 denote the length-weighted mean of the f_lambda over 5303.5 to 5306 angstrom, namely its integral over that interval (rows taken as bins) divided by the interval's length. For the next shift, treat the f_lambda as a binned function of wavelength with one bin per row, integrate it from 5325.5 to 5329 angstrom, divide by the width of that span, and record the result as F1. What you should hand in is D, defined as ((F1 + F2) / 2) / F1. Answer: 1.04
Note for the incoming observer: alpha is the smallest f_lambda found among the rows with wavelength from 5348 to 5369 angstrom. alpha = 7.697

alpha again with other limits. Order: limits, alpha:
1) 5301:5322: 7.727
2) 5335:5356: 7.697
